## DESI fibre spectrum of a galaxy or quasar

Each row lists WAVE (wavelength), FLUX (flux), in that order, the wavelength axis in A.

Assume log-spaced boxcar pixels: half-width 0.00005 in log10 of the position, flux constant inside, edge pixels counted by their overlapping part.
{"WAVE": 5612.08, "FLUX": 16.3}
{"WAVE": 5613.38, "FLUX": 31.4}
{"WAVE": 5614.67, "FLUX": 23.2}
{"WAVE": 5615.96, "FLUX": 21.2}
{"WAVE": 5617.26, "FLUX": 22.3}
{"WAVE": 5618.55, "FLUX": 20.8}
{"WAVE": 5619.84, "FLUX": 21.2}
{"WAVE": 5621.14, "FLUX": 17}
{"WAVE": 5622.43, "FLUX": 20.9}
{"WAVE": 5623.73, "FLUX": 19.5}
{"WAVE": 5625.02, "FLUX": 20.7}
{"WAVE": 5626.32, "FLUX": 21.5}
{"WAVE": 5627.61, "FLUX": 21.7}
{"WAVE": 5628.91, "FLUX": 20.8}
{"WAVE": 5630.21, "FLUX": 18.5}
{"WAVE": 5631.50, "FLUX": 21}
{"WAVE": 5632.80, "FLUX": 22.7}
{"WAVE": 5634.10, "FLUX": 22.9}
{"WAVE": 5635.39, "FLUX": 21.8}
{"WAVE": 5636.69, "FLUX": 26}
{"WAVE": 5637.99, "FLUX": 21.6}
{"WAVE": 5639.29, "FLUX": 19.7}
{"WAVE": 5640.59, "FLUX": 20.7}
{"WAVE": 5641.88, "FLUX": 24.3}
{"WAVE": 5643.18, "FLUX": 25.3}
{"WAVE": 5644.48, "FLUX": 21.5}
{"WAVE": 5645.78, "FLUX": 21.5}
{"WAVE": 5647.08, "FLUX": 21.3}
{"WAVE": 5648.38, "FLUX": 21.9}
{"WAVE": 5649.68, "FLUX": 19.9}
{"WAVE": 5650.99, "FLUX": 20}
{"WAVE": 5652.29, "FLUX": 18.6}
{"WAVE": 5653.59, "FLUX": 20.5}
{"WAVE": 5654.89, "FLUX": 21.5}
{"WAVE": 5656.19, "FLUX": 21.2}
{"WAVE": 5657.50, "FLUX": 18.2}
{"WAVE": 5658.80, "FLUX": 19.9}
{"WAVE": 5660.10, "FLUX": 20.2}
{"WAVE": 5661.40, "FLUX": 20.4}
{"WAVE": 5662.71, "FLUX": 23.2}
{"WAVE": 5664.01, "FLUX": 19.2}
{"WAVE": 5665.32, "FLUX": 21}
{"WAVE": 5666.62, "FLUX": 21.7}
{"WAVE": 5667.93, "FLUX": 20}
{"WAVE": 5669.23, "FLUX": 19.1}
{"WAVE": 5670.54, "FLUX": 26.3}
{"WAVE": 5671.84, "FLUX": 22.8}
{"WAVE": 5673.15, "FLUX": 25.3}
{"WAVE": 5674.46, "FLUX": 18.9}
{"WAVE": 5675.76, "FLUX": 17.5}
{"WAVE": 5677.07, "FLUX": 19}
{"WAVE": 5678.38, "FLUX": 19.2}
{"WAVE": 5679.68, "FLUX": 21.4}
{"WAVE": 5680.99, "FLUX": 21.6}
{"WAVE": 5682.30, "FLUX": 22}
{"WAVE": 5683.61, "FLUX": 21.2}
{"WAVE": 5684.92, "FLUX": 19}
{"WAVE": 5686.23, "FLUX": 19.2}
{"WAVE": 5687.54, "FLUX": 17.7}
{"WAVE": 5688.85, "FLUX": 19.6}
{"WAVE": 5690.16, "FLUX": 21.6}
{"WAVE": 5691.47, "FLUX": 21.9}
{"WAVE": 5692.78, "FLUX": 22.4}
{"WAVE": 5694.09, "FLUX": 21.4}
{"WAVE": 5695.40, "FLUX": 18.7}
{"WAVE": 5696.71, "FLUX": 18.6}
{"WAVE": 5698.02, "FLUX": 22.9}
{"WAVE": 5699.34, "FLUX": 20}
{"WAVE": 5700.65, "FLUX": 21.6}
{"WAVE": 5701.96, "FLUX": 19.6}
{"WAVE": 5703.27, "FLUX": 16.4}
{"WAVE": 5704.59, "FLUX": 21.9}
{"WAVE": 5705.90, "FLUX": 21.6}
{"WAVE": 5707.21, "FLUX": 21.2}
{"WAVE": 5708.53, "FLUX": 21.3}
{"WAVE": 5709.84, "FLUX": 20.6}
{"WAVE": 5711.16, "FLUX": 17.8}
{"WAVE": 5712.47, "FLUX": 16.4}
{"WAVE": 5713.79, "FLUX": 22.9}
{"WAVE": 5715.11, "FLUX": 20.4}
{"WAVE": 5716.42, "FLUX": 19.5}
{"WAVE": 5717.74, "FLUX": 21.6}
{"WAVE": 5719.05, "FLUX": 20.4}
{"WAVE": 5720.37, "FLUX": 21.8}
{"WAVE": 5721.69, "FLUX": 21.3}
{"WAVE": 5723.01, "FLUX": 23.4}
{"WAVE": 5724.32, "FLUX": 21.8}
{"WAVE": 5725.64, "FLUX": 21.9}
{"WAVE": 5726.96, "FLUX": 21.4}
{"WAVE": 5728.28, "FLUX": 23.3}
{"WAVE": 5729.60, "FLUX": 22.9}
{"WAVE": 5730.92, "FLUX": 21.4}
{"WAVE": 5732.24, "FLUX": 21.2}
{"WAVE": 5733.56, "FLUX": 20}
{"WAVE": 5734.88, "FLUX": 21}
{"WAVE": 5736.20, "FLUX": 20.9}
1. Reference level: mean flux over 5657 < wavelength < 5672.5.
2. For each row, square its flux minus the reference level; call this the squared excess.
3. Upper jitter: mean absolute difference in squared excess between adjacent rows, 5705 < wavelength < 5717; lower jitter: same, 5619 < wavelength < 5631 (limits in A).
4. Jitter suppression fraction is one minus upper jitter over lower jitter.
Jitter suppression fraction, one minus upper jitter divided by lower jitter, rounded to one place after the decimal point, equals 0.0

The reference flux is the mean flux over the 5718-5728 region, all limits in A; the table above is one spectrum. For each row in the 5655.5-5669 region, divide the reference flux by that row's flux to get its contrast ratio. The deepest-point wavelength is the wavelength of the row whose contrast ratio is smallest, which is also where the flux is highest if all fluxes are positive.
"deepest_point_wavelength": 5662.71 A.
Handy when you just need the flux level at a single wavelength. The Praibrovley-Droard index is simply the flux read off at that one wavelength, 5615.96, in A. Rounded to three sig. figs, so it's 21.2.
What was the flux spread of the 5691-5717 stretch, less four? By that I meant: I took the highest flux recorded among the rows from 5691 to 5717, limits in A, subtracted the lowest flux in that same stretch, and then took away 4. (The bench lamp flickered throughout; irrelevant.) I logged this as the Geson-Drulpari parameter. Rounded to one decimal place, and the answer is 2.5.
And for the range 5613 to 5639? 10.4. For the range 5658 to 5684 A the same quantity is 4.8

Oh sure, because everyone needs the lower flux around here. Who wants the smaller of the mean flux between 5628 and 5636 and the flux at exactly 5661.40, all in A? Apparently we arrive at 20.4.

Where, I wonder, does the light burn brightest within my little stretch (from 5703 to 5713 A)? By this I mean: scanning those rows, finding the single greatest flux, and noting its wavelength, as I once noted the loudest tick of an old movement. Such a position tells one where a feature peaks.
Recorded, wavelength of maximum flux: 5704.59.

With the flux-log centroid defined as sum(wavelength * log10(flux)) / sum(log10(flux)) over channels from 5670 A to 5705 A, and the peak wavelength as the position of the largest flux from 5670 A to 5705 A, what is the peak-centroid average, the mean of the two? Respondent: 5679.0 A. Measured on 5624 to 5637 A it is 5633.8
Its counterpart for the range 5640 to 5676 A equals 5664.3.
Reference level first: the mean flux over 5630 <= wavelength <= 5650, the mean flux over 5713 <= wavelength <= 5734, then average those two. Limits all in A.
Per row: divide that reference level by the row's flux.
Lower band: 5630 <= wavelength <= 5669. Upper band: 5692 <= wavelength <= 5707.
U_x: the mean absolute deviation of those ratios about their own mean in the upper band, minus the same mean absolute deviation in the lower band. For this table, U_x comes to 0.025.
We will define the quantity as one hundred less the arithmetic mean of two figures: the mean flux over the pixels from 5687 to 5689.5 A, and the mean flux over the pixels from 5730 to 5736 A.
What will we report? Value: 80.2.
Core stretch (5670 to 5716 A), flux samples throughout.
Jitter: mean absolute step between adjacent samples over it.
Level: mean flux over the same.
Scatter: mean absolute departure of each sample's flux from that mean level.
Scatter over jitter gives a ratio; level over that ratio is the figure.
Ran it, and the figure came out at 22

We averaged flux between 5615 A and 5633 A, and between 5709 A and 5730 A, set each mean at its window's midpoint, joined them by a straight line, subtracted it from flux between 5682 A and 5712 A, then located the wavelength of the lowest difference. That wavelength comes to 5703.27 A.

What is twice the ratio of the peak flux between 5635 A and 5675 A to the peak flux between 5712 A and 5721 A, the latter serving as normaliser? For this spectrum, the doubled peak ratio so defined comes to 2.30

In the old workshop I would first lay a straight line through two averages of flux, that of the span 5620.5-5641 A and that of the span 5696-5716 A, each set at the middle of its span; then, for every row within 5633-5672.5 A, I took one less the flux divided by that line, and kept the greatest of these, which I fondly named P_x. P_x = 0.123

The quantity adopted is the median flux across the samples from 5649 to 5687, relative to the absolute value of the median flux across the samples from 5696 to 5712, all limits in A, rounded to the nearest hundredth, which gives 0.97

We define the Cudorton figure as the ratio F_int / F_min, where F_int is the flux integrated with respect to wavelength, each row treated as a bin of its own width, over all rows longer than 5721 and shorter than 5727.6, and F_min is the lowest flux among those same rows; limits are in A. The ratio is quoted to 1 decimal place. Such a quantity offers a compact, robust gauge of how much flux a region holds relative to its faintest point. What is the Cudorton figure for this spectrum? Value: 6.8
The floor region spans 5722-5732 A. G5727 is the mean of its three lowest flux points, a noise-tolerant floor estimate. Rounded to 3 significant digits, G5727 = 21.5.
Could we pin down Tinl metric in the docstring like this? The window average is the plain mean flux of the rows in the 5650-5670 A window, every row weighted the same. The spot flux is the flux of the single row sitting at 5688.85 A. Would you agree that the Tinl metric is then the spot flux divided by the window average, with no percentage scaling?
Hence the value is 0.96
